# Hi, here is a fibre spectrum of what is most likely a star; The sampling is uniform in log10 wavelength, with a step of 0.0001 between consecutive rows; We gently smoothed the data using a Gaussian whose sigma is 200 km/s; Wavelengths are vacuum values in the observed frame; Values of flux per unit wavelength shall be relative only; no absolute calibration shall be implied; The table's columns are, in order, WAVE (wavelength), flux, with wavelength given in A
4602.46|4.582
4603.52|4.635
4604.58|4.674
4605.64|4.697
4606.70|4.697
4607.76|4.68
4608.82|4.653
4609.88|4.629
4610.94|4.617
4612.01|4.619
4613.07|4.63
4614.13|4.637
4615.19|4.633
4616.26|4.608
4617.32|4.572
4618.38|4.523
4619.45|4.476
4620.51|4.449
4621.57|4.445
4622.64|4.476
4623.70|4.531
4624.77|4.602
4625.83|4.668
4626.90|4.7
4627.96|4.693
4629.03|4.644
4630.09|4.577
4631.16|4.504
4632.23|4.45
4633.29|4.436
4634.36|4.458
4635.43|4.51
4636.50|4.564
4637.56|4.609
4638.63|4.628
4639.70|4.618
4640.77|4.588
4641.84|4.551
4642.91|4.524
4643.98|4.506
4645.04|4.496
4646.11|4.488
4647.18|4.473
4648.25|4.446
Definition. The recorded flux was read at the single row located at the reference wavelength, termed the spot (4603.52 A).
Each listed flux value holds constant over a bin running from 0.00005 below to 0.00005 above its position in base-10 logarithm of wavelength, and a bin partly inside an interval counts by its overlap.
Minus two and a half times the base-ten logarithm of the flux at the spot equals -1.665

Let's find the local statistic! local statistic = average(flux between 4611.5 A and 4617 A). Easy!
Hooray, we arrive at 4.63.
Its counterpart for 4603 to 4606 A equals 4.67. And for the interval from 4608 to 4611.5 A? 4.63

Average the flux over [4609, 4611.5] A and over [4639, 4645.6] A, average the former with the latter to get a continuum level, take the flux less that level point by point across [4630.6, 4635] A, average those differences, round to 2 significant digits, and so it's -0.12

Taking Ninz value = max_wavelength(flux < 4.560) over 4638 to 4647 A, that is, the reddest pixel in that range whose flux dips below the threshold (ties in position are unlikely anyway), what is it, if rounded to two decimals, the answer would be 4646.11 A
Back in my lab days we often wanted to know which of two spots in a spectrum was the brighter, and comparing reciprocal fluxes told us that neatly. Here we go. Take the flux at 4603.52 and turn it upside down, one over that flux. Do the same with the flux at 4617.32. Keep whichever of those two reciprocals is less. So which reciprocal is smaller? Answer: 0.216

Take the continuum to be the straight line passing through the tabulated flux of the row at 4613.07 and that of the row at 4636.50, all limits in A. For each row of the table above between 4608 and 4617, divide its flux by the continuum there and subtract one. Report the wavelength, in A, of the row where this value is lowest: 4610.94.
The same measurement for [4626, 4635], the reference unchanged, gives 4633.29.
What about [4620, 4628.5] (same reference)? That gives 4621.57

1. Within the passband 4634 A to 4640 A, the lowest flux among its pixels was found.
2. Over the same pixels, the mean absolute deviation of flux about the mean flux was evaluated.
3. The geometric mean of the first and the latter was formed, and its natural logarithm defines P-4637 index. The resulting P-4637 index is -0.71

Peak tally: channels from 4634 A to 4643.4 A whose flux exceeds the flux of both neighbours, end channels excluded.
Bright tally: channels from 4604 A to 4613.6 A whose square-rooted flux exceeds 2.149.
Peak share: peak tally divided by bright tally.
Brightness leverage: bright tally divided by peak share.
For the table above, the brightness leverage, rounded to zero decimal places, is 64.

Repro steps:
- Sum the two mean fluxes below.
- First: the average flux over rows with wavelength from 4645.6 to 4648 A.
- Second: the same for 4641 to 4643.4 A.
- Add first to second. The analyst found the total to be 9.02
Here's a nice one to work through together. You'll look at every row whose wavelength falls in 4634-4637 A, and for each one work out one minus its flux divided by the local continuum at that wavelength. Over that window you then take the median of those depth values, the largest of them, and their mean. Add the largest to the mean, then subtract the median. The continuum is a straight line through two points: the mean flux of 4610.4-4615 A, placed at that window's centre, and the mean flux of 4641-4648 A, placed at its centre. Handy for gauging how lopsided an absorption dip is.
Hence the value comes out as 0.019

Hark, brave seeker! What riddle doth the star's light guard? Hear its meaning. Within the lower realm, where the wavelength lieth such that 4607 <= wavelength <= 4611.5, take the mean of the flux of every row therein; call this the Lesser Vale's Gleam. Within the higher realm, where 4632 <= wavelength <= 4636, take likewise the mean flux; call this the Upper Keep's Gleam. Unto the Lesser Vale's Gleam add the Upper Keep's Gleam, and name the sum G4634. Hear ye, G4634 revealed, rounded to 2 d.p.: 9.11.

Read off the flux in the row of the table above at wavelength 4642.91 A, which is 4.524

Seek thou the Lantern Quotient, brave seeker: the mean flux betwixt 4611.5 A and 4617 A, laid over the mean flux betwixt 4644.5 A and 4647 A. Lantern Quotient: 1.03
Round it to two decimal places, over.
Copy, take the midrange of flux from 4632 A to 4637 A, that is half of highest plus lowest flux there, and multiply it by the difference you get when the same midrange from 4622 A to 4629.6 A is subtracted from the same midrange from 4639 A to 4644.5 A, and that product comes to -0.12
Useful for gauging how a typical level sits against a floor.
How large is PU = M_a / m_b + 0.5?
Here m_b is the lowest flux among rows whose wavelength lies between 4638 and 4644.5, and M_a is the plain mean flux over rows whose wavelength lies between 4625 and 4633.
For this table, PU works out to 1.52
